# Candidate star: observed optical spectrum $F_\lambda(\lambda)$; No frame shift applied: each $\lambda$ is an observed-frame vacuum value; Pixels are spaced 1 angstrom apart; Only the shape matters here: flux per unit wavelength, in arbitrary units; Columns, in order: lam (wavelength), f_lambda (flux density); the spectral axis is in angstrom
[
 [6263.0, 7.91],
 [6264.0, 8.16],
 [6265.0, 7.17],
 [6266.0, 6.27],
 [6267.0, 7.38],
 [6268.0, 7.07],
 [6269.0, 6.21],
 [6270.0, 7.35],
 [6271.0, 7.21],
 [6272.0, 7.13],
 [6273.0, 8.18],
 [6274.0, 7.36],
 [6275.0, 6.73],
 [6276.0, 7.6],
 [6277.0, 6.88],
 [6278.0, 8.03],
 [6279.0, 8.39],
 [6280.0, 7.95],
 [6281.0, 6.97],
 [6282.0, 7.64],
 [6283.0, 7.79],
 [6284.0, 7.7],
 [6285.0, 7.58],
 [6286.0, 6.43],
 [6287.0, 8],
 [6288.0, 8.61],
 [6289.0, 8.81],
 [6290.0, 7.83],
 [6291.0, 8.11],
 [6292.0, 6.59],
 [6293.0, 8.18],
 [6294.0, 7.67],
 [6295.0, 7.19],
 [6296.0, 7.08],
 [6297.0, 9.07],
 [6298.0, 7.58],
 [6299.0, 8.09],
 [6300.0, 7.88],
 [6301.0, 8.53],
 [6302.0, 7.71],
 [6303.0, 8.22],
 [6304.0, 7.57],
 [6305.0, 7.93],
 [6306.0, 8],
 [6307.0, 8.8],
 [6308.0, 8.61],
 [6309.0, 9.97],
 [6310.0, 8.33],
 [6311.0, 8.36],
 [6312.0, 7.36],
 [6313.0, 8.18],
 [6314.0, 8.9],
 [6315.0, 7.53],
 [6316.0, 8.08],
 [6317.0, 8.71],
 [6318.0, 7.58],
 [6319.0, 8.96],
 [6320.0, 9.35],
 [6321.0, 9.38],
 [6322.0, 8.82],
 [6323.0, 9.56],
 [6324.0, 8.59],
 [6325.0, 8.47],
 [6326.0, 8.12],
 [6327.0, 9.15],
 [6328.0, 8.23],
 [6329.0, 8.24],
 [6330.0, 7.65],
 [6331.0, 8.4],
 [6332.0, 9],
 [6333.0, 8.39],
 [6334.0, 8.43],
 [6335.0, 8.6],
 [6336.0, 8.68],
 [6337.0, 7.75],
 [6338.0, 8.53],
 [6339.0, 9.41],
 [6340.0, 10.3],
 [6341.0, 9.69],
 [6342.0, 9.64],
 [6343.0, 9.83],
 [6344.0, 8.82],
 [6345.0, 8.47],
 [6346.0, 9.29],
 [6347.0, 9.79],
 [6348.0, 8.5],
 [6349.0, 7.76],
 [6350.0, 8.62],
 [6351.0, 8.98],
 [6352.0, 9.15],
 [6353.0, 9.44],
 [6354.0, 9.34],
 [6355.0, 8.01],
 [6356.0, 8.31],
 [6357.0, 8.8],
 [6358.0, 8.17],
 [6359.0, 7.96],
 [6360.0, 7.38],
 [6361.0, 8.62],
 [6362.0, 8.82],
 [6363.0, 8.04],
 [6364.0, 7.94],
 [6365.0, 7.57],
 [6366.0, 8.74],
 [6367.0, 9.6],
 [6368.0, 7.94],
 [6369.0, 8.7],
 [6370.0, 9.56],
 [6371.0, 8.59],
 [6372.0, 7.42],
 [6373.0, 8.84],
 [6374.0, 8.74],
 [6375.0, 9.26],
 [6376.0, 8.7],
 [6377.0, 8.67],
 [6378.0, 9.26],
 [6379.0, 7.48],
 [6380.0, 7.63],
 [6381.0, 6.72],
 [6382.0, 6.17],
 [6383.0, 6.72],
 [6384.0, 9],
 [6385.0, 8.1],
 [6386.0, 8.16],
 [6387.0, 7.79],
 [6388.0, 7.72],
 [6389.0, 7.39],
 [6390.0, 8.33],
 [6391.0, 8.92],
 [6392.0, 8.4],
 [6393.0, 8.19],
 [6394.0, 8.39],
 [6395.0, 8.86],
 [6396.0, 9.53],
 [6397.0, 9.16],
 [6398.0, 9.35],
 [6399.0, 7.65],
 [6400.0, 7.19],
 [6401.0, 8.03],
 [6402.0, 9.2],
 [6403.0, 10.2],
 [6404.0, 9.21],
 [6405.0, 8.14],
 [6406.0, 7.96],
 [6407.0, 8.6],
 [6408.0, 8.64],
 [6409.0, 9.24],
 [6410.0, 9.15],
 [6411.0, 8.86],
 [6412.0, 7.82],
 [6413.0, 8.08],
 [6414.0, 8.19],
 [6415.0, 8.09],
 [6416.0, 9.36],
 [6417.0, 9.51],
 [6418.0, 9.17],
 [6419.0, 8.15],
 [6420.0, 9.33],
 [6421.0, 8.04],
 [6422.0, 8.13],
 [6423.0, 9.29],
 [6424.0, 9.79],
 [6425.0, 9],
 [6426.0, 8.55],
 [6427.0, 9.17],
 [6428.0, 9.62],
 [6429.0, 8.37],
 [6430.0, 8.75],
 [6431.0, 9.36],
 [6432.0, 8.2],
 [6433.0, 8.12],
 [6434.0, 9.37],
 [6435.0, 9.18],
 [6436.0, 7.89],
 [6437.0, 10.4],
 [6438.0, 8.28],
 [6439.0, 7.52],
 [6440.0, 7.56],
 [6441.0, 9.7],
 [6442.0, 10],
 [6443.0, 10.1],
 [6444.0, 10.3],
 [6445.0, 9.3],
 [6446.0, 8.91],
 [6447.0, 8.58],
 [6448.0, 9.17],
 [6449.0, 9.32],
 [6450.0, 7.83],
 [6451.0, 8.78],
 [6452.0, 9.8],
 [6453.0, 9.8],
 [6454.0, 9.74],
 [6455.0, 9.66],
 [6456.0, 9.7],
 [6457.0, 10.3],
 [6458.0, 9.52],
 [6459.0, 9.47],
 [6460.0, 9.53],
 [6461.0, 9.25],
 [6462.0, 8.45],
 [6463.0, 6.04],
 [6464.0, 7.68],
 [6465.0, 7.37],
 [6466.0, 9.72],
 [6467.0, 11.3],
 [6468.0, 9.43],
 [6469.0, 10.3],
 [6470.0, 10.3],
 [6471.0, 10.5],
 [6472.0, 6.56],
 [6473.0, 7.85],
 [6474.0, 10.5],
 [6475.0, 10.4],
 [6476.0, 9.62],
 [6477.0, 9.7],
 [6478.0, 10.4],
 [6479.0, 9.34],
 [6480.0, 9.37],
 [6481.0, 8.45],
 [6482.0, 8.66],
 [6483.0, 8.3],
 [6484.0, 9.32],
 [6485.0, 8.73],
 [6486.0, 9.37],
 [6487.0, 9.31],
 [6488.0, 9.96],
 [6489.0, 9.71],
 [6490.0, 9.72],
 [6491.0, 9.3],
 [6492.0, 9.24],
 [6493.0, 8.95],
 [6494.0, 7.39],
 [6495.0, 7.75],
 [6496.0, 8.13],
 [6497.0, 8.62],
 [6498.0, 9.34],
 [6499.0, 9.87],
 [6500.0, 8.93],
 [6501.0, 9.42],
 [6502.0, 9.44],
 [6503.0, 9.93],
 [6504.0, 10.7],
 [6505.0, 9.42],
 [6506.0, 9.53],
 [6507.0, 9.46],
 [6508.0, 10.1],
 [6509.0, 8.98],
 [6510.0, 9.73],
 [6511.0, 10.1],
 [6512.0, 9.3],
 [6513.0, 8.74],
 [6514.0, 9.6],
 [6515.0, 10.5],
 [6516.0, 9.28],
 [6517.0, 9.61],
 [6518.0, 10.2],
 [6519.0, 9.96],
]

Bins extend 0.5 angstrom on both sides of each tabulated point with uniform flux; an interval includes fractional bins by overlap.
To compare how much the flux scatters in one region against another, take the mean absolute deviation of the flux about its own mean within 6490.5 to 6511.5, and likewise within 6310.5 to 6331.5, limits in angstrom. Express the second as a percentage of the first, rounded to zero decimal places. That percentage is 88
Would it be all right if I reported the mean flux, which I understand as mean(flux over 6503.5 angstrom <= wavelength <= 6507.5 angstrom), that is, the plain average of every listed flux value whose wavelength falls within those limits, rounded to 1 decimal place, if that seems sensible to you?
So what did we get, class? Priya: 9.8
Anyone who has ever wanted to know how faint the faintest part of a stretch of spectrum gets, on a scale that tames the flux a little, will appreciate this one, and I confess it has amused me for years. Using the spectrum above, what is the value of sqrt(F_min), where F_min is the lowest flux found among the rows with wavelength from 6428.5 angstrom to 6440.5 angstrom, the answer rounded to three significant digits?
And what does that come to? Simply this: 2.74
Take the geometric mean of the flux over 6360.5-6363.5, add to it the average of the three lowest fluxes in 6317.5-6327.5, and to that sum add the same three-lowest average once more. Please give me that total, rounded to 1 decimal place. 24.6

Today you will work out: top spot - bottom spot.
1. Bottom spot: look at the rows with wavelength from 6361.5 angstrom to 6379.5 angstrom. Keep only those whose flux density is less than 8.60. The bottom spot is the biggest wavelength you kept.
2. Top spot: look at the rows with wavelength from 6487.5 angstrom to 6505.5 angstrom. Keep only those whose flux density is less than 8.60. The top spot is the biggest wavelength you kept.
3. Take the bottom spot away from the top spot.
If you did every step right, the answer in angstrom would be 117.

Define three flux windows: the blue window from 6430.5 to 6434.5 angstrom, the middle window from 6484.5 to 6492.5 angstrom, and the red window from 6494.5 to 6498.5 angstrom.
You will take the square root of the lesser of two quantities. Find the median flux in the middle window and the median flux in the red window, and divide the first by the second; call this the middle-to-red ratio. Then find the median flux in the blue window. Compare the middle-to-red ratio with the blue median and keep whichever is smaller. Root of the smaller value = 1.06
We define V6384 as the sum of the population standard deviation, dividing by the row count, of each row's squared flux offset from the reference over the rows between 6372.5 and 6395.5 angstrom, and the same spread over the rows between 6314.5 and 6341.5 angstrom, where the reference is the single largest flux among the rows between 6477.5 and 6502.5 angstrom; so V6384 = 6.5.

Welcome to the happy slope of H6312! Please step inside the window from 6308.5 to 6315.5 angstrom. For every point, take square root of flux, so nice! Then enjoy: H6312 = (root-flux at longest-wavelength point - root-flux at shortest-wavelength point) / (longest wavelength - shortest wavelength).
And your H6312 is -0.069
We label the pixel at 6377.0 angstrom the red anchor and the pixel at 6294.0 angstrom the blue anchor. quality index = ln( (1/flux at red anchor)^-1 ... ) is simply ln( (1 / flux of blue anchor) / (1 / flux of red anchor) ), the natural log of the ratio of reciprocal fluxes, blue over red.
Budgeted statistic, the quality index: 0.12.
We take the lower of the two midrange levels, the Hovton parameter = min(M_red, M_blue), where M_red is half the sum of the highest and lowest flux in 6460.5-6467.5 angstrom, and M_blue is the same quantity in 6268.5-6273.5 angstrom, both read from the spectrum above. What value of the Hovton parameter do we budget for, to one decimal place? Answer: 7.2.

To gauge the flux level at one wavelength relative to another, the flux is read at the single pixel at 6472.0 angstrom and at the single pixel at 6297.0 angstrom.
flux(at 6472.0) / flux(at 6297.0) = 0.72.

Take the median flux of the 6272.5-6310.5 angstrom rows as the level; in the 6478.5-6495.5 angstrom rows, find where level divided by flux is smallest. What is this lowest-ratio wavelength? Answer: 6488.0 angstrom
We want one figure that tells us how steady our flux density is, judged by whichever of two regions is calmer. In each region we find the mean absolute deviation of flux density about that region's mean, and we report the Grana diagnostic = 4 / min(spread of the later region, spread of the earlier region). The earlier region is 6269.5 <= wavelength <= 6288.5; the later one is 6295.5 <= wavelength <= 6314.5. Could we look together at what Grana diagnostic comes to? 8.69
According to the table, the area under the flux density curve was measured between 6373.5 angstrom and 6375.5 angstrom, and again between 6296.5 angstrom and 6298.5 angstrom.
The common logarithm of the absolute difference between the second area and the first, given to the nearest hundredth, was 0.13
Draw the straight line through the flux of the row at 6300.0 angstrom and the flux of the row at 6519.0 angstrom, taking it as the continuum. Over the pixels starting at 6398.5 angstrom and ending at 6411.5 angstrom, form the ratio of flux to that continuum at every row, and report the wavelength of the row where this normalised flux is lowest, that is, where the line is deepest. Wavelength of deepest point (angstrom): 6400.0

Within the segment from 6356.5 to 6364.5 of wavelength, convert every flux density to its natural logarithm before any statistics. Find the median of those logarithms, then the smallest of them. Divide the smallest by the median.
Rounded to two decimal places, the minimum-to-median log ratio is 0.96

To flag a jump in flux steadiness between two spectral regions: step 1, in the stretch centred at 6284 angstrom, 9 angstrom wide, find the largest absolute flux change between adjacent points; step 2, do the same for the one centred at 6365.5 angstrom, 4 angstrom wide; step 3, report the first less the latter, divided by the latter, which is 0.34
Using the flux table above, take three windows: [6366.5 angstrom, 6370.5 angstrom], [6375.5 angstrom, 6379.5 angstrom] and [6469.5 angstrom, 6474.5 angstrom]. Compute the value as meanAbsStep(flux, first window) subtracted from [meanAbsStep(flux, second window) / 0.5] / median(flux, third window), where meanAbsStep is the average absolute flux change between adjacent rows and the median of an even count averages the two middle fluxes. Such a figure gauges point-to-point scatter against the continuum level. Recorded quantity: -0.9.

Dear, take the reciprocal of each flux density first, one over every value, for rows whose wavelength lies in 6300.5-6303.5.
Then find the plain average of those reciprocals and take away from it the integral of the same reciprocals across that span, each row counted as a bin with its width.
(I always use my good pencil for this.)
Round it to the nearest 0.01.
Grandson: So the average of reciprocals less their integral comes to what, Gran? -0.25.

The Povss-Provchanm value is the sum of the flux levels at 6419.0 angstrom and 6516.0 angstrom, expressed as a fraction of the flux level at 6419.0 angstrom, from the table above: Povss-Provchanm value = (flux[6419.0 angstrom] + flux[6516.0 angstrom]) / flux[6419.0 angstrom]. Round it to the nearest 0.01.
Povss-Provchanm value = 2.14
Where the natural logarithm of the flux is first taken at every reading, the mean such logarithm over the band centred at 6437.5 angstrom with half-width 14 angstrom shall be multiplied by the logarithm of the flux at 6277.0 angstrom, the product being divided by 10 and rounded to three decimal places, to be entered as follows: 0.422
